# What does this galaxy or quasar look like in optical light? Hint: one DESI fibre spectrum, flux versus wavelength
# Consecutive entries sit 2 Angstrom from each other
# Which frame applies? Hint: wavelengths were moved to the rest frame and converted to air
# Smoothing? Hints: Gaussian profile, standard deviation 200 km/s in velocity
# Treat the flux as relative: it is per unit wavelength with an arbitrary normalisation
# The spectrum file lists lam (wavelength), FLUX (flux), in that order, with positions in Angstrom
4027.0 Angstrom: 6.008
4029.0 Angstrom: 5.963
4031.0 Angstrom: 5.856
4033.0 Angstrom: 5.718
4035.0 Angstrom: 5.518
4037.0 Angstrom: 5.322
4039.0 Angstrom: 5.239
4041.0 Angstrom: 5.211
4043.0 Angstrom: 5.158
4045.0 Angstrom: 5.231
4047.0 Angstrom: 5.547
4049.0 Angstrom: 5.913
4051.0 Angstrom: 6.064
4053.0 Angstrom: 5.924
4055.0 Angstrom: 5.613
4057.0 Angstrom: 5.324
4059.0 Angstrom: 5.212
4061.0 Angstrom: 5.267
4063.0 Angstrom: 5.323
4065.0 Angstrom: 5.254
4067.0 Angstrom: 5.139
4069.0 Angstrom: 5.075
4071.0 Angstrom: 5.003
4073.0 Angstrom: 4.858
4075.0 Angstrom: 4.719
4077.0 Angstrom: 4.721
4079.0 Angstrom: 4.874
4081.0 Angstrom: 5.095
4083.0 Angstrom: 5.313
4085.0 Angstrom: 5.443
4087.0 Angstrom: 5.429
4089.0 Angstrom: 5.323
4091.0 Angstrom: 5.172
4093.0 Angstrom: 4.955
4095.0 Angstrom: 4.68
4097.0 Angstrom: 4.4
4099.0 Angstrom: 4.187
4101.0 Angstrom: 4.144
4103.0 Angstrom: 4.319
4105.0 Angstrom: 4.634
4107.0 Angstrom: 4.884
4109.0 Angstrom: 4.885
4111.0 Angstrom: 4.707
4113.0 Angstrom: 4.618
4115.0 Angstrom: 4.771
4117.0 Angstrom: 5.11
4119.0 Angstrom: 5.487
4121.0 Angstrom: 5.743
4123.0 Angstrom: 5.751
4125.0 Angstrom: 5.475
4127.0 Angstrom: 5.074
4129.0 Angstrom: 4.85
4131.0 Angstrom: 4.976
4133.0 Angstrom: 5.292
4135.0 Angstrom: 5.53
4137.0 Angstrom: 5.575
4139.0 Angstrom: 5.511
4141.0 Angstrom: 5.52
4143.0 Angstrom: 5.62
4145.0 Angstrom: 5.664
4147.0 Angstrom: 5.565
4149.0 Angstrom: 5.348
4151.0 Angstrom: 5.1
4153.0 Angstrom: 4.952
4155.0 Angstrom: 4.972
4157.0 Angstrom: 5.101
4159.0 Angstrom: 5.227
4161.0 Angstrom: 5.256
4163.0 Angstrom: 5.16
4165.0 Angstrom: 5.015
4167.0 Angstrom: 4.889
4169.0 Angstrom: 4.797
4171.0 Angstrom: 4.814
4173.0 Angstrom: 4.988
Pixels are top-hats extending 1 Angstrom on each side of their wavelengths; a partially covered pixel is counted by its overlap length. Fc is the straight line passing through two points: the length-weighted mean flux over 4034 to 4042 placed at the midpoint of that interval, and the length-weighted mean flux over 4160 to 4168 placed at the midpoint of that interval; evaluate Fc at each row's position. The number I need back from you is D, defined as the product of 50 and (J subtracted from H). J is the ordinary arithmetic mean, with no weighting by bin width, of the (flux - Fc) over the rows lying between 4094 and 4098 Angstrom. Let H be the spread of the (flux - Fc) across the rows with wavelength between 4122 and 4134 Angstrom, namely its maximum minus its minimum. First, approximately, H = 0.9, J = -0.7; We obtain 78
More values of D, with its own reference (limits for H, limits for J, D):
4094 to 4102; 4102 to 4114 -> 52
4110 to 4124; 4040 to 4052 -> 47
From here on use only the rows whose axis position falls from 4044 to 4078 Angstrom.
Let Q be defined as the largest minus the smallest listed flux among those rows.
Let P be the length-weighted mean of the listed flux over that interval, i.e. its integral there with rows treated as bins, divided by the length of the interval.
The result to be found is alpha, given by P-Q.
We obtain 4.0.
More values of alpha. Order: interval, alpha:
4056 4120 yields 3.6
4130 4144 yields 4.8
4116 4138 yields 4.5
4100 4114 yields 3.9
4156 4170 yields 4.6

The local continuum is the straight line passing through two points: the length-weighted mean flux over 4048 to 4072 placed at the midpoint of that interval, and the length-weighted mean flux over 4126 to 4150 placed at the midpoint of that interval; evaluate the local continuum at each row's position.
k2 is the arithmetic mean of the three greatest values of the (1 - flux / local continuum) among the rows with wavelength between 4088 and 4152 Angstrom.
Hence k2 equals 0.22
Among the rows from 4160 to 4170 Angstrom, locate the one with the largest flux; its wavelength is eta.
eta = 4161.0 Angstrom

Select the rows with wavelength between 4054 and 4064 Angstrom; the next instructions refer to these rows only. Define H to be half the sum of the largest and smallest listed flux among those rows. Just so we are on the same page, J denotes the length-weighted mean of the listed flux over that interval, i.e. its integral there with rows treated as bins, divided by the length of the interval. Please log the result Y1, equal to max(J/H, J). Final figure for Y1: 5.35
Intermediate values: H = 5.4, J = 5.3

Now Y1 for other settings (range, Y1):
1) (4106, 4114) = 4.77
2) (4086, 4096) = 5.11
